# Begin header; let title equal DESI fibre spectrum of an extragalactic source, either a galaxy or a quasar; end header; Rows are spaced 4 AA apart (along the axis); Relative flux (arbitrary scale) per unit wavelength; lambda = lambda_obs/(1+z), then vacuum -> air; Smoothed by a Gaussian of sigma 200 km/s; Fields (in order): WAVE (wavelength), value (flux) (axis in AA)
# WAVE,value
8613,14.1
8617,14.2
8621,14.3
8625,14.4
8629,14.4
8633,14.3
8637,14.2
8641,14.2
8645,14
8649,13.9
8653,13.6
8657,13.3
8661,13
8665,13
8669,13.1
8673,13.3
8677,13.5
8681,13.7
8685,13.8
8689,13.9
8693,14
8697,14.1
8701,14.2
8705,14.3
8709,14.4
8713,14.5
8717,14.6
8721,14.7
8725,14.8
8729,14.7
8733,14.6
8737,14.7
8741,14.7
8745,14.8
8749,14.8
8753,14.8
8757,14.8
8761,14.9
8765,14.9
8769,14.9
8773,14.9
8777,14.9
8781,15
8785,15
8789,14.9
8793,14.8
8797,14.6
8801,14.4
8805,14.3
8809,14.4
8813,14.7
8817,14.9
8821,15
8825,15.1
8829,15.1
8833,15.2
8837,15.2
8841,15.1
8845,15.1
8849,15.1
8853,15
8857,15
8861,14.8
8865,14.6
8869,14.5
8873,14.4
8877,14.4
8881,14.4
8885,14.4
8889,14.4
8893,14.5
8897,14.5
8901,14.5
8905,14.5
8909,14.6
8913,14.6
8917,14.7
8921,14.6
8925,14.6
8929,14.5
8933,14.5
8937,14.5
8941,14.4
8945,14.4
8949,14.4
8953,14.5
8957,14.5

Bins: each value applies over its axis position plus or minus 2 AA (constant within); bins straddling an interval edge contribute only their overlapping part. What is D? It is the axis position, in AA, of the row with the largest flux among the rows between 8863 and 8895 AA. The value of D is 8865 AA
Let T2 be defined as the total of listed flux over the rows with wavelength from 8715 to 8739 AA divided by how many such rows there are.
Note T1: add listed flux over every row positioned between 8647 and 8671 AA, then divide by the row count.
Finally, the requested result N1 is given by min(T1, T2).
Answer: 13.3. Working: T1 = 13.3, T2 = 14.7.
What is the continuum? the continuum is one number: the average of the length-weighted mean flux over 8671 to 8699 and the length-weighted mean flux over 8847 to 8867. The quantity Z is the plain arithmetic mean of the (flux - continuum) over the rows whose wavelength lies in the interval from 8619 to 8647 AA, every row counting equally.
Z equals -0.07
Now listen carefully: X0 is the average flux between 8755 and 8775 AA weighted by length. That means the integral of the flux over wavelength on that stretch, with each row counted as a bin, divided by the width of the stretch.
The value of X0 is 14.9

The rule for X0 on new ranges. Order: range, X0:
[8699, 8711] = 14.3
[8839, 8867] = 15.0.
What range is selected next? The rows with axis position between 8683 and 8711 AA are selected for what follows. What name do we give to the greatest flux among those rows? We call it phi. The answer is 14.4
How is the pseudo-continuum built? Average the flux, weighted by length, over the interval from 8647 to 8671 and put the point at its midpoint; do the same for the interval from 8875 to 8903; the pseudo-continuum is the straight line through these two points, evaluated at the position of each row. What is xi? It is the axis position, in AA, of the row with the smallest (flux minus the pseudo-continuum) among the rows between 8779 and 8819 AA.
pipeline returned 8805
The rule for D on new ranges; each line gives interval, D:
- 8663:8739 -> 8725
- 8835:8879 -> 8837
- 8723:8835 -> 8833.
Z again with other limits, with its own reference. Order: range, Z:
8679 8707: -0.33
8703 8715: 0.07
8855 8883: 0.26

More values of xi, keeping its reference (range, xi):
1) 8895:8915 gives 8905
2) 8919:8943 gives 8941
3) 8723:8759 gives 8733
